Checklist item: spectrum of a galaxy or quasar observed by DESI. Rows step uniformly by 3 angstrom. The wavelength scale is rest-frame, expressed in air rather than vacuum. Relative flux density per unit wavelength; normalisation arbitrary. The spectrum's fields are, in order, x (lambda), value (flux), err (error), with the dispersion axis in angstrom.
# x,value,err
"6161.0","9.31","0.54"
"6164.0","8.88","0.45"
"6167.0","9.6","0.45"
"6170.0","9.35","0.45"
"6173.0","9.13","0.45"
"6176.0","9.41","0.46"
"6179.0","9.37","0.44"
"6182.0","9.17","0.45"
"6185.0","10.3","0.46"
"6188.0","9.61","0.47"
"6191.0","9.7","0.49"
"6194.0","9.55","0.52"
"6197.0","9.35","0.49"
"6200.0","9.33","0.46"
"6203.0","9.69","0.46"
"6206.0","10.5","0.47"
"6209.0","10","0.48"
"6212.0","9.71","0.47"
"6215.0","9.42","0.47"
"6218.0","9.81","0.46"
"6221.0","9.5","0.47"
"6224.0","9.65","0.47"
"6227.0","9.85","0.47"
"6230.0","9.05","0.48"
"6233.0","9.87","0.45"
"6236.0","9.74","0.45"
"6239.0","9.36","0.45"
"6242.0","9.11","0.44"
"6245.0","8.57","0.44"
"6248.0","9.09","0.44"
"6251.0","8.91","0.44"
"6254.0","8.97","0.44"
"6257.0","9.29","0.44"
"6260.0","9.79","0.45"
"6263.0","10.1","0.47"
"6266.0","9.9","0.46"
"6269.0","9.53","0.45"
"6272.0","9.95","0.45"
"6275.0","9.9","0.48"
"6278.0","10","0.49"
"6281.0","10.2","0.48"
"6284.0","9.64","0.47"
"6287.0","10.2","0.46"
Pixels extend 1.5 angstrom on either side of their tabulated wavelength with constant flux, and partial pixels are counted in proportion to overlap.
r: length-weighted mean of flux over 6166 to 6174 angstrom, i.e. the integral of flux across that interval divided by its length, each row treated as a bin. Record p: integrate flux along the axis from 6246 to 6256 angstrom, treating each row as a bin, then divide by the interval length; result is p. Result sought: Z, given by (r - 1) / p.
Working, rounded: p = 9.0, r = 9.4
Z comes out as 0.930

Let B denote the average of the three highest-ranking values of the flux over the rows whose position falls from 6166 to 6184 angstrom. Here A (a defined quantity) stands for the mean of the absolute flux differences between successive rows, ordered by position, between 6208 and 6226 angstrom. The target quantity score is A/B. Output 0.030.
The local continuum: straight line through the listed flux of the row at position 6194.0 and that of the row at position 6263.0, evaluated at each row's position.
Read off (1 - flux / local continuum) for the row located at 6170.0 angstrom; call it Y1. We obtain 0.00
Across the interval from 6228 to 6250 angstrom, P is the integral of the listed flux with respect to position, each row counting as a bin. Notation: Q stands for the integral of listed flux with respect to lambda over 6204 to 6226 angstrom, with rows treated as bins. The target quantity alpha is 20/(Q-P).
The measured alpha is 1.7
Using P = 204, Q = 215.5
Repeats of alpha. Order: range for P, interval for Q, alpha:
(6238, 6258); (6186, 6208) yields 0.6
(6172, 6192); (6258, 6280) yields 0.8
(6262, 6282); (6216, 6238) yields 1.5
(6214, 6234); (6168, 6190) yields 1.2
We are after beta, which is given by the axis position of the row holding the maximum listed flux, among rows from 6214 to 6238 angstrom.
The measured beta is 6233.0 angstrom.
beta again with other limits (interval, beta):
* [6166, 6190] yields 6185.0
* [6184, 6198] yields 6185.0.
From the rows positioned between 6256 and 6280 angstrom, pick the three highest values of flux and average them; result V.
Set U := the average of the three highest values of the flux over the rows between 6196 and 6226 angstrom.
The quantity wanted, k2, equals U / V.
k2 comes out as 1.009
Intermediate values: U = 10.1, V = 10.0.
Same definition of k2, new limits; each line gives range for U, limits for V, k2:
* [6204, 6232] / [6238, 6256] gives 1.101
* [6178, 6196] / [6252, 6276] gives 0.989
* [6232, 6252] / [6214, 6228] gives 0.988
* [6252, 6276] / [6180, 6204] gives 1.009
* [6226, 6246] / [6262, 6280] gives 0.980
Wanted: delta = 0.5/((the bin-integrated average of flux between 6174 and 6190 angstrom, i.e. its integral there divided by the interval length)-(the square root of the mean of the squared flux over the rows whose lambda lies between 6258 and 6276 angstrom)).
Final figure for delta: -1.7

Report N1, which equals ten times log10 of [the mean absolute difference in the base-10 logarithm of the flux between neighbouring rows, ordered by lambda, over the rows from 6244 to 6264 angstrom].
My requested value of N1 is -18.3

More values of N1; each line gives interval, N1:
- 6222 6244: -17.1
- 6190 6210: -18.3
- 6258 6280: -19.7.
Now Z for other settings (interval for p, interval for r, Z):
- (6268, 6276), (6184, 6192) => 0.903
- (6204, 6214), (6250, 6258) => 0.804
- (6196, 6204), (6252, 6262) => 0.885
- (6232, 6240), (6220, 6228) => 0.897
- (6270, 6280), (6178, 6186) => 0.864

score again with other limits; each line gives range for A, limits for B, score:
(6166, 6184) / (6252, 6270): 0.020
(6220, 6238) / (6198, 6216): 0.042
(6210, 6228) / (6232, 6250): 0.028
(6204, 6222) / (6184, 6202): 0.036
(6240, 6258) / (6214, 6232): 0.033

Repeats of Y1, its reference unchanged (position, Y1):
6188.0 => -0.01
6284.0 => 0.06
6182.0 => 0.03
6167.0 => -0.03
